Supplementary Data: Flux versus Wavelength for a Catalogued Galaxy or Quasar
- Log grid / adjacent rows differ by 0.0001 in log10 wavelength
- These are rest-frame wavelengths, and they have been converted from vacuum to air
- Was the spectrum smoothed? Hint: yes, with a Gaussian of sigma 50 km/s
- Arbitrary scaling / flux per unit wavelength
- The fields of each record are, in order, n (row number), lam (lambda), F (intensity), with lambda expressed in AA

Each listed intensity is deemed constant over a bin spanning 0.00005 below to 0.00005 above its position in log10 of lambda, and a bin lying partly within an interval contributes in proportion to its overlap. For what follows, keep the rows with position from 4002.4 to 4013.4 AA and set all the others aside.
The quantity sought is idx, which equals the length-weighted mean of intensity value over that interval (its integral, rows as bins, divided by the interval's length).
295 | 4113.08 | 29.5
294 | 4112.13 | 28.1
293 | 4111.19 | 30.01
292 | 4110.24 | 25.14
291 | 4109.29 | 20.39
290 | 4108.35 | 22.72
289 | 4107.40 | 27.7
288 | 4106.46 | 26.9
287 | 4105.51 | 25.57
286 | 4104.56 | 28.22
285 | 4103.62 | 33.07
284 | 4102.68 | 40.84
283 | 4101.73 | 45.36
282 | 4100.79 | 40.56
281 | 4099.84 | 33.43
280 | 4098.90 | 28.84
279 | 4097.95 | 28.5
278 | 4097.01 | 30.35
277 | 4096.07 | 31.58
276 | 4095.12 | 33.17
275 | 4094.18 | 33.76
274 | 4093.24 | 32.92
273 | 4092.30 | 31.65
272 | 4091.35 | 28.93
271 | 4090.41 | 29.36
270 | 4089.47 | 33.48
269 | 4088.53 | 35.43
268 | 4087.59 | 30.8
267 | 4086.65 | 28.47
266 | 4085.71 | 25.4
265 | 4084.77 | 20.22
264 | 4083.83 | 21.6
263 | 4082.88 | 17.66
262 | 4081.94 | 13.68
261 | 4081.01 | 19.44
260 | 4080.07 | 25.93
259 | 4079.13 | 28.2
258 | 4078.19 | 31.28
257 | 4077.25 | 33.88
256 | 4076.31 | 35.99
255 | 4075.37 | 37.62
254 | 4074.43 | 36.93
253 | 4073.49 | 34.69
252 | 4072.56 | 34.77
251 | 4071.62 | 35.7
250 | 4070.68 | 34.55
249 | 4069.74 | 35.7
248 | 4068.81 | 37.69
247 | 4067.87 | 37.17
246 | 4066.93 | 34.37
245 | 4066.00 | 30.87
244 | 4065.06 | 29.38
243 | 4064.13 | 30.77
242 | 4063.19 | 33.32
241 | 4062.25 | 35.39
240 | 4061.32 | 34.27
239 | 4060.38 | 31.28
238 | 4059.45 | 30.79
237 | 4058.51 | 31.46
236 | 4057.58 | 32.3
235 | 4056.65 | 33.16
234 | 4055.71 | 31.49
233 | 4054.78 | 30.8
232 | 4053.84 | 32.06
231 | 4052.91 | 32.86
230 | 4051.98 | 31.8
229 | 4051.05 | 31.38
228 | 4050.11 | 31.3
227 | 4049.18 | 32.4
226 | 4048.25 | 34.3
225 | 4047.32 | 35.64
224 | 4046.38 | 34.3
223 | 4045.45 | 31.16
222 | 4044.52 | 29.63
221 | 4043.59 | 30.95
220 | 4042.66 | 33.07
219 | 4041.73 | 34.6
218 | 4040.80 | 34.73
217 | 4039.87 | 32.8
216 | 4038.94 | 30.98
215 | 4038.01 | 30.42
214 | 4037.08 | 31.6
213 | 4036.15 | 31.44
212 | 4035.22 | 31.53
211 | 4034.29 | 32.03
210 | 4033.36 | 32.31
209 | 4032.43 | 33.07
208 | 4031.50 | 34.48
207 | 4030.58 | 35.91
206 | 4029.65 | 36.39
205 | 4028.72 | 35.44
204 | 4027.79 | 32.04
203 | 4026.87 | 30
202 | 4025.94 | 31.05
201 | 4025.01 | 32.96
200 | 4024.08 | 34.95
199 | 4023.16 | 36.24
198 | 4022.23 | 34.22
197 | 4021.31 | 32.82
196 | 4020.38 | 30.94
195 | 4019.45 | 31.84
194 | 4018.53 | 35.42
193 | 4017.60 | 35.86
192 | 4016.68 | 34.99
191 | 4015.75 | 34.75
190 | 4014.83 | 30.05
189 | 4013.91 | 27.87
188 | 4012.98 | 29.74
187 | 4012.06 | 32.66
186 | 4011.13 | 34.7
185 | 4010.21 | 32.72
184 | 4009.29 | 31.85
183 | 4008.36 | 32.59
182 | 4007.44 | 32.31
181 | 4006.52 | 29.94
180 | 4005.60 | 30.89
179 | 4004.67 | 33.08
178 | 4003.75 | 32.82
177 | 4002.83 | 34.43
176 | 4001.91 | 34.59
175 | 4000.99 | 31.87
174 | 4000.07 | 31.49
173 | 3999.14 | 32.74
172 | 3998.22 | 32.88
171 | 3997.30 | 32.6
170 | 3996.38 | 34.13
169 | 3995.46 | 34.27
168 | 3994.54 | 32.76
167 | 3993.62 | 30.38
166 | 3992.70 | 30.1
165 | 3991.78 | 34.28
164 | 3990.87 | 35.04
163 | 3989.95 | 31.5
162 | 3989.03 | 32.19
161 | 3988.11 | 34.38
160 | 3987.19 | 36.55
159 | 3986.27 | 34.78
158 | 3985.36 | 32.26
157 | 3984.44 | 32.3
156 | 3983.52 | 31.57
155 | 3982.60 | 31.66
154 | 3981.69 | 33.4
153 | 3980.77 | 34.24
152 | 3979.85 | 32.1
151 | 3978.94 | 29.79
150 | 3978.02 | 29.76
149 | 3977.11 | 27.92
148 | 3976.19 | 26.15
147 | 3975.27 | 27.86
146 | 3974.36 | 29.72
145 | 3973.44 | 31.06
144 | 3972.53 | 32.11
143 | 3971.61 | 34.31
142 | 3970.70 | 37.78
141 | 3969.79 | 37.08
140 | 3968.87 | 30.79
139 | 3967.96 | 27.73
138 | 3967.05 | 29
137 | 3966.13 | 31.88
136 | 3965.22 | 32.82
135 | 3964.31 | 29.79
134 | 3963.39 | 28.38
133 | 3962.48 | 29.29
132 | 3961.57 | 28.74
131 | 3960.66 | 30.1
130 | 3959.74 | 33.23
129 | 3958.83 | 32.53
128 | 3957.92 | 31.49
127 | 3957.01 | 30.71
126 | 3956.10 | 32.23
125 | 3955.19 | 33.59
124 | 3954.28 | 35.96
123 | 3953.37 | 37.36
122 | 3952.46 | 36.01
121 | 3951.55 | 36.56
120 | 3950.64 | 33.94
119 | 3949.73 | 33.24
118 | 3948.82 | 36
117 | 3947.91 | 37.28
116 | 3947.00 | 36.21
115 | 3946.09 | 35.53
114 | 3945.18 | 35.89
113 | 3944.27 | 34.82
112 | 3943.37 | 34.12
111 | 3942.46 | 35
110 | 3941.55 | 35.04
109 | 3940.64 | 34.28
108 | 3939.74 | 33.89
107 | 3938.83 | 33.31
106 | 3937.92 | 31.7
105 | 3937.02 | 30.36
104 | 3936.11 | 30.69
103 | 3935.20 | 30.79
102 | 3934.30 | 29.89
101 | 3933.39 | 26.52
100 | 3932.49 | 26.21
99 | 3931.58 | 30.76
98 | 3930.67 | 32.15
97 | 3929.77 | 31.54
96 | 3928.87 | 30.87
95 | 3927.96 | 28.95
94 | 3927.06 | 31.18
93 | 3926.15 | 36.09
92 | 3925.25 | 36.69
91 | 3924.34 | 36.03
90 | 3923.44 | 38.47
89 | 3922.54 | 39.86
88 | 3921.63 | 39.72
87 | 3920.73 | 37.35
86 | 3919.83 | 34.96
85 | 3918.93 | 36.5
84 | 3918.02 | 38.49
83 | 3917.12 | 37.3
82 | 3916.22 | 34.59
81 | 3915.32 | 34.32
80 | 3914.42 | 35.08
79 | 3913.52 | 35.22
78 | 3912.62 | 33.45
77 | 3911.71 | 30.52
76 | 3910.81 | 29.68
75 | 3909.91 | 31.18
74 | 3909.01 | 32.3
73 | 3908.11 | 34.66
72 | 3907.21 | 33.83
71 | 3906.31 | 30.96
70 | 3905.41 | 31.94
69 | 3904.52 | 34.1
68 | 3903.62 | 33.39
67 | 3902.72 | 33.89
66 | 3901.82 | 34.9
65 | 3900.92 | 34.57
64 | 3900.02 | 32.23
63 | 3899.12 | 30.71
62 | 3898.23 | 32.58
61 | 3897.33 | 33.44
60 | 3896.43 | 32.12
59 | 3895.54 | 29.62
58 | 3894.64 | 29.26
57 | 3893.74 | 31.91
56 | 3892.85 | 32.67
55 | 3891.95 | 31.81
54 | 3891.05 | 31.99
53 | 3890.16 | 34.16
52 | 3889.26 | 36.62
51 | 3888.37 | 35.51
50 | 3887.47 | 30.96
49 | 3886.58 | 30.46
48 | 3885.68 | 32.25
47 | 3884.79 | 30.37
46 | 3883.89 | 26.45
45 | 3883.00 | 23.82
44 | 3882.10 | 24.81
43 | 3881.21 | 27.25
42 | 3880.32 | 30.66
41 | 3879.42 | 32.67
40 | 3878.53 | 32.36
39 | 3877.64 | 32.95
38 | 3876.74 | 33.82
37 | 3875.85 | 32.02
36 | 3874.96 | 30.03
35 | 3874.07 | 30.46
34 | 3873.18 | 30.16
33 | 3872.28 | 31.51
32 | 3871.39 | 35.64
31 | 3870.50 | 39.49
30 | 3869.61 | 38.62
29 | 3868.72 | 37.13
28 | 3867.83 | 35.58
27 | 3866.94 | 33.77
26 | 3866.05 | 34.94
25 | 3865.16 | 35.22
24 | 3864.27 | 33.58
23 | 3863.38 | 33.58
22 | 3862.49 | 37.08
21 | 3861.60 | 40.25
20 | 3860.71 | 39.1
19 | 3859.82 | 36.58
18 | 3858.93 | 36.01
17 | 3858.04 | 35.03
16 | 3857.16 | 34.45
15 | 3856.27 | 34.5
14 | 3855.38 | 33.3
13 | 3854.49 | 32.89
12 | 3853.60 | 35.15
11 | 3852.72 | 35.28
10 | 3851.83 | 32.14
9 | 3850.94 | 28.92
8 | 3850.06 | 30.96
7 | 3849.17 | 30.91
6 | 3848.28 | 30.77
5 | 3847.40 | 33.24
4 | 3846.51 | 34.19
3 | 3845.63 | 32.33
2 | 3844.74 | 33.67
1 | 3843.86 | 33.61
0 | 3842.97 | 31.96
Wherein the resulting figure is 32.3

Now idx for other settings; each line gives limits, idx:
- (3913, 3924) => 36.8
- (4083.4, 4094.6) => 29.4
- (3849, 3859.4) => 33.4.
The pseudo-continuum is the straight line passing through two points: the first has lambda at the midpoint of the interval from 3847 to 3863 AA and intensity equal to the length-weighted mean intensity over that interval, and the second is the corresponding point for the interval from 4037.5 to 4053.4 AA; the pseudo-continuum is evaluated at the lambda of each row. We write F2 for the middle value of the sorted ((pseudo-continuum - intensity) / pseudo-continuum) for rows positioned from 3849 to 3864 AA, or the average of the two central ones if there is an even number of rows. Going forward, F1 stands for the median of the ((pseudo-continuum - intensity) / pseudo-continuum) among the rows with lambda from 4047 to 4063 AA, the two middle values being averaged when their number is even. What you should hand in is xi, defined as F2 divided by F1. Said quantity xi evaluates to -0.67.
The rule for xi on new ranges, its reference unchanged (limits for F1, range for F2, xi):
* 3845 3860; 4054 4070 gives 0.10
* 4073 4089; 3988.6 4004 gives 0.05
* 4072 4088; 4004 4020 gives 0.07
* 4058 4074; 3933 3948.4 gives 0.32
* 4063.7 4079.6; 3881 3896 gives -1.16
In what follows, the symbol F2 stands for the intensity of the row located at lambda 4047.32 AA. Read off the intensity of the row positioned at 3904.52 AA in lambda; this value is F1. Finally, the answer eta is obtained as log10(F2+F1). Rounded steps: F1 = 34.1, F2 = 35.64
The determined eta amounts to 1.843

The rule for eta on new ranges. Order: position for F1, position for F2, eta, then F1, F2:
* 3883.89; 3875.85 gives 1.767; 26.45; 32.02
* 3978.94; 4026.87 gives 1.777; 29.79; 30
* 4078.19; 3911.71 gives 1.791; 31.28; 30.52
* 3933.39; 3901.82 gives 1.788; 26.52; 34.9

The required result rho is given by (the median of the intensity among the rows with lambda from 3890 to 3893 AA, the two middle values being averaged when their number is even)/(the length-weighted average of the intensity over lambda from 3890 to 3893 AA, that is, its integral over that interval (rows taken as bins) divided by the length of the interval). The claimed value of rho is 1.00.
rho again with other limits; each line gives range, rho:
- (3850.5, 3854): 1.02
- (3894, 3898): 0.99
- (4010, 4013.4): 1.01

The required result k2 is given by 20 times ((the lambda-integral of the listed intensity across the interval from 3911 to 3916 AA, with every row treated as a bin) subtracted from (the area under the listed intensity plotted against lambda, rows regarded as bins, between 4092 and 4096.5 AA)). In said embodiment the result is -412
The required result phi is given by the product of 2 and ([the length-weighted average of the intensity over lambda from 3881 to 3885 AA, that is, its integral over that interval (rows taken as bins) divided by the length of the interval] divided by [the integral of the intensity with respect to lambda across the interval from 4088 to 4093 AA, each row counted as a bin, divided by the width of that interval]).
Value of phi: 1.65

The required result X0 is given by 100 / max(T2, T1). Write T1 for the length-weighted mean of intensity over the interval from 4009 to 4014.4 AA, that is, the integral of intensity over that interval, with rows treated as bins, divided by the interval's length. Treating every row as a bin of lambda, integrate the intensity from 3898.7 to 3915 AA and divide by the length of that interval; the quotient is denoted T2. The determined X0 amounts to 3.04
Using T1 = 31.6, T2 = 32.9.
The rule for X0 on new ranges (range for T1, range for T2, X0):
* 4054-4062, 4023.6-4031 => 2.98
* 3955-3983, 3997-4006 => 3.06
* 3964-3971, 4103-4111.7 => 3.12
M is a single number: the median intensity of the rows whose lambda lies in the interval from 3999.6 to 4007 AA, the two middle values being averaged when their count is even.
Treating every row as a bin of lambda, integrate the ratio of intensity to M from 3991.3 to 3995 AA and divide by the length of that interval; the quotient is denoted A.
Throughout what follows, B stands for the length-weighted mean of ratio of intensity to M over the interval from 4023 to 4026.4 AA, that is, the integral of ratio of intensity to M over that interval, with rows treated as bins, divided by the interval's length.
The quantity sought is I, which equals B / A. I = 1.05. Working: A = 0.988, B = 1.04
